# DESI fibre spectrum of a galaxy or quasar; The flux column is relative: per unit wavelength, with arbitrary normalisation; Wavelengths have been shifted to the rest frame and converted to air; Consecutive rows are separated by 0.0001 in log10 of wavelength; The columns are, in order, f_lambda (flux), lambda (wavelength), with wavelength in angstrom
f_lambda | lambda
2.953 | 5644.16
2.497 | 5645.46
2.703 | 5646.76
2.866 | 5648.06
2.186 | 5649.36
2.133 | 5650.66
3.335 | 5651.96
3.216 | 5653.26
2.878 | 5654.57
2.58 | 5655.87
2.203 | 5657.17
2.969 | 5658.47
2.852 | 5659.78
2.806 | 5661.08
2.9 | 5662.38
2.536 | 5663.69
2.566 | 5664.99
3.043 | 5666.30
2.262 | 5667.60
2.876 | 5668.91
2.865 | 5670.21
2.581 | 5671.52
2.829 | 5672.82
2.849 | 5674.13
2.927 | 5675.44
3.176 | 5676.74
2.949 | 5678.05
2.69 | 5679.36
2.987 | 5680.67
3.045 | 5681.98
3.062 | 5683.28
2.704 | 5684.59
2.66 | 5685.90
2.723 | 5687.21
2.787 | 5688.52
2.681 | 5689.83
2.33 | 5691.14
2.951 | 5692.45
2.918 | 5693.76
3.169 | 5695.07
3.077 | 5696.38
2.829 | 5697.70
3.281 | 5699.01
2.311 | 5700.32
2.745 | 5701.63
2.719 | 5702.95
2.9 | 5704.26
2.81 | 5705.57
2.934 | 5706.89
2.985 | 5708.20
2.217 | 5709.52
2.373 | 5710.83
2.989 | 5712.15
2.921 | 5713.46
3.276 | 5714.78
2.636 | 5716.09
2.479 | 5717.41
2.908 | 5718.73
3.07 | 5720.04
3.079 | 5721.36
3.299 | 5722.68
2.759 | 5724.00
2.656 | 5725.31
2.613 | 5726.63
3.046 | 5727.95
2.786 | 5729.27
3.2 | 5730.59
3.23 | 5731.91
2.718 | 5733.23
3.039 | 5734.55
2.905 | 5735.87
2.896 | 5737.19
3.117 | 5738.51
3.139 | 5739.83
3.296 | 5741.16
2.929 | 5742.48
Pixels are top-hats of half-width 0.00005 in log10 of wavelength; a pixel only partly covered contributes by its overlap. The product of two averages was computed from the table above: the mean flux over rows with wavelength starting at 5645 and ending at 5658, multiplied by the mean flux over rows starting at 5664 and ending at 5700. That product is 7.57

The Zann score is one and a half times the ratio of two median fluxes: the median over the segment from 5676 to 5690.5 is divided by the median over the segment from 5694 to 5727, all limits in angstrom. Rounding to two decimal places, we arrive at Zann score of 1.44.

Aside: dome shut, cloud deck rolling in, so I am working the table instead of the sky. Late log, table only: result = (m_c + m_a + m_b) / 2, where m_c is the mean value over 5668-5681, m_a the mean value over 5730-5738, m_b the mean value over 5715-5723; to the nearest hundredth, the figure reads 4.39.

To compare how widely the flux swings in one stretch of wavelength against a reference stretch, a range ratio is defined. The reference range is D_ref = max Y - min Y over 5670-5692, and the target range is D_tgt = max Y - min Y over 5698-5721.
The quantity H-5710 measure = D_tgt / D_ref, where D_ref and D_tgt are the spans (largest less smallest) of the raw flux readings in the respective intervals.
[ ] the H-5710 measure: 1.26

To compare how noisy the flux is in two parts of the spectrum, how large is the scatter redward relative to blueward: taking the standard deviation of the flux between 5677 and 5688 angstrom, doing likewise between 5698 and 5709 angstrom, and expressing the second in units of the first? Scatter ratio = 1.59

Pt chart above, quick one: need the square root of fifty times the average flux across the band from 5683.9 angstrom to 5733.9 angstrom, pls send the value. 11.91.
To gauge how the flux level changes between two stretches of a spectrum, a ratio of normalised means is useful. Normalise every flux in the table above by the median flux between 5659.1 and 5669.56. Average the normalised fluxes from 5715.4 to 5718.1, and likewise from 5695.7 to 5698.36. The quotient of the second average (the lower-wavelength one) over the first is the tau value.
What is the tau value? 1.15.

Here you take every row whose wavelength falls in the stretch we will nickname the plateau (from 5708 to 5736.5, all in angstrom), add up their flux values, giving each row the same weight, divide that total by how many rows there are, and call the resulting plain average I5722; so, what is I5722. 2.87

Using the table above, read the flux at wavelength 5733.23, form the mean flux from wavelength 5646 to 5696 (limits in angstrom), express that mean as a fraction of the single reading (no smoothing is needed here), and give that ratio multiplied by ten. 10.2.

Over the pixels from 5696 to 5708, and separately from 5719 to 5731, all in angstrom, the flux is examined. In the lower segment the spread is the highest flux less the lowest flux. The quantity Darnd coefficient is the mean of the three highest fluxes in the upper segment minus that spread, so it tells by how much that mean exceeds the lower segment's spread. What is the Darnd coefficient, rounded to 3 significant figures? 2.22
